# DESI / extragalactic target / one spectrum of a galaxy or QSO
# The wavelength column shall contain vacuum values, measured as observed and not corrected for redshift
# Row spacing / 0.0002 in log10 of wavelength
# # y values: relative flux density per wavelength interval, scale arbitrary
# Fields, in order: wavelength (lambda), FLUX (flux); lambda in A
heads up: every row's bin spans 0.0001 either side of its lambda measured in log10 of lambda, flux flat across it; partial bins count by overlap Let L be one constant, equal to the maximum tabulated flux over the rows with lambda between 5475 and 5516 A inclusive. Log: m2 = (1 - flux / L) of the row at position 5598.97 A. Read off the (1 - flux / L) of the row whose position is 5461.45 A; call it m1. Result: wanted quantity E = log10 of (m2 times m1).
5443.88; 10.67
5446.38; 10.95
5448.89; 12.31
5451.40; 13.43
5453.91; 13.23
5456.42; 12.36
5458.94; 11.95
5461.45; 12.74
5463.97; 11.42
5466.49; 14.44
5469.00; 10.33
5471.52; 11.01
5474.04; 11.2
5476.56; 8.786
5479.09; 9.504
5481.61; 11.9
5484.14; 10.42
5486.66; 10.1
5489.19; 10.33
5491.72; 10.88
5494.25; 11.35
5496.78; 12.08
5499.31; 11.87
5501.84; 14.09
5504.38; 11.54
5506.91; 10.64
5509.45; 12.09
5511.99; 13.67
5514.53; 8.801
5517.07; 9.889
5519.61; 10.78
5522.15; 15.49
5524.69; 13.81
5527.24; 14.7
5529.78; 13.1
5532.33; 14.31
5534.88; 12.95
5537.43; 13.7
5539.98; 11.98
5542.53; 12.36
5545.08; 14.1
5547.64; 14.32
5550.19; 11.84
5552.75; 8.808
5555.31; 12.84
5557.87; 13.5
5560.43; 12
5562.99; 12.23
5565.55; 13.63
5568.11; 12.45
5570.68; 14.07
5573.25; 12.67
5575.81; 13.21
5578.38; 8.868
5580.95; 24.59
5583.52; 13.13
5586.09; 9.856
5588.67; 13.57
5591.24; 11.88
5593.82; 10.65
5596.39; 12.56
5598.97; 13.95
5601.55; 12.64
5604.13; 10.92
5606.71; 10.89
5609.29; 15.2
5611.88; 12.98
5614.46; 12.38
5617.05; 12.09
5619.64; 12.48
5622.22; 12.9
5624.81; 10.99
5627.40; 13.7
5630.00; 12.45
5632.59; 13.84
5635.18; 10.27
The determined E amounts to -3.0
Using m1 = 0.10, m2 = 0.010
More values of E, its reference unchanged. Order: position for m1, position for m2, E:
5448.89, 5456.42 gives -1.8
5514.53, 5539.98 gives -1.3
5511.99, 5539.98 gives -2.4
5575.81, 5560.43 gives -2.0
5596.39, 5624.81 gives -1.6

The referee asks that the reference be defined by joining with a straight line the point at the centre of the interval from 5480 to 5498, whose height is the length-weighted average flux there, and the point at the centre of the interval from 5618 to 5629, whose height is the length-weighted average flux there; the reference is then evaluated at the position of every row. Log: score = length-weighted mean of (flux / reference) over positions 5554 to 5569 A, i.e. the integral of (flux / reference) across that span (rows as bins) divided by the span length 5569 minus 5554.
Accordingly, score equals 1.08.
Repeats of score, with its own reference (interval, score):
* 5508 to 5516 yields 1.02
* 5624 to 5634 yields 1.02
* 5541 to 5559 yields 1.07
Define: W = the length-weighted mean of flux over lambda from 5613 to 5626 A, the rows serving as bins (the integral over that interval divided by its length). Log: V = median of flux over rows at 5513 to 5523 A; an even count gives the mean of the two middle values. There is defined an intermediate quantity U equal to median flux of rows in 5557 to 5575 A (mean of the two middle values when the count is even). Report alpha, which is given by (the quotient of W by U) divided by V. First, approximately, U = 12.7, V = 10.3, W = 12.2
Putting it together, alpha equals 0.093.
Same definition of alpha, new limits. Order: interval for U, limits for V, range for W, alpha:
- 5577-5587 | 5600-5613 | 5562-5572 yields 0.090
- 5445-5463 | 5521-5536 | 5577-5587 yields 0.082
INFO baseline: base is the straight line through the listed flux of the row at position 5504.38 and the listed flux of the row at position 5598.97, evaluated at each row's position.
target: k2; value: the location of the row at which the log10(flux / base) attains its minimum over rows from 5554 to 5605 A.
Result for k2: 5578.38 A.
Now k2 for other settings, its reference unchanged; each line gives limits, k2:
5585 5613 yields 5586.09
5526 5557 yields 5552.75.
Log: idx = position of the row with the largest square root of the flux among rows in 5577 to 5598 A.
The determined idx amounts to 5580.95 A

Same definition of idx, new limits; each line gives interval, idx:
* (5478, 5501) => 5496.78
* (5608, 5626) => 5609.29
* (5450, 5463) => 5451.40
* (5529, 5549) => 5547.64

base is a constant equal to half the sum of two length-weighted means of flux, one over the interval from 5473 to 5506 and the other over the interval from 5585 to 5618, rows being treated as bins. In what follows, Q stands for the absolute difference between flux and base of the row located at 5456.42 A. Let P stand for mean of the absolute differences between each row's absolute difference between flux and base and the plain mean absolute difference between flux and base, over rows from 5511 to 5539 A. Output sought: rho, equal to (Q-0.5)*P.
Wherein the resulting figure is 0.1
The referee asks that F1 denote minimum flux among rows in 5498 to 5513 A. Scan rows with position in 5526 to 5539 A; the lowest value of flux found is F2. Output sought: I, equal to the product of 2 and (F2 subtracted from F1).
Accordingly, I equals -4.6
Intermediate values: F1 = 10.64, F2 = 12.95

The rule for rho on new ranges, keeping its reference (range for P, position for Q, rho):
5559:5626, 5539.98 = -0.2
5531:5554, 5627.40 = 1.4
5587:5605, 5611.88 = 0.4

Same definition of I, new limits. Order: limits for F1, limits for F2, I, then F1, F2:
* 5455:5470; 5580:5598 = 0.9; 10.33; 9.856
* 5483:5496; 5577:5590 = 2.5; 10.1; 8.868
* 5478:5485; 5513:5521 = 1.4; 9.504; 8.801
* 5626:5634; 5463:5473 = 4.2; 12.45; 10.33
